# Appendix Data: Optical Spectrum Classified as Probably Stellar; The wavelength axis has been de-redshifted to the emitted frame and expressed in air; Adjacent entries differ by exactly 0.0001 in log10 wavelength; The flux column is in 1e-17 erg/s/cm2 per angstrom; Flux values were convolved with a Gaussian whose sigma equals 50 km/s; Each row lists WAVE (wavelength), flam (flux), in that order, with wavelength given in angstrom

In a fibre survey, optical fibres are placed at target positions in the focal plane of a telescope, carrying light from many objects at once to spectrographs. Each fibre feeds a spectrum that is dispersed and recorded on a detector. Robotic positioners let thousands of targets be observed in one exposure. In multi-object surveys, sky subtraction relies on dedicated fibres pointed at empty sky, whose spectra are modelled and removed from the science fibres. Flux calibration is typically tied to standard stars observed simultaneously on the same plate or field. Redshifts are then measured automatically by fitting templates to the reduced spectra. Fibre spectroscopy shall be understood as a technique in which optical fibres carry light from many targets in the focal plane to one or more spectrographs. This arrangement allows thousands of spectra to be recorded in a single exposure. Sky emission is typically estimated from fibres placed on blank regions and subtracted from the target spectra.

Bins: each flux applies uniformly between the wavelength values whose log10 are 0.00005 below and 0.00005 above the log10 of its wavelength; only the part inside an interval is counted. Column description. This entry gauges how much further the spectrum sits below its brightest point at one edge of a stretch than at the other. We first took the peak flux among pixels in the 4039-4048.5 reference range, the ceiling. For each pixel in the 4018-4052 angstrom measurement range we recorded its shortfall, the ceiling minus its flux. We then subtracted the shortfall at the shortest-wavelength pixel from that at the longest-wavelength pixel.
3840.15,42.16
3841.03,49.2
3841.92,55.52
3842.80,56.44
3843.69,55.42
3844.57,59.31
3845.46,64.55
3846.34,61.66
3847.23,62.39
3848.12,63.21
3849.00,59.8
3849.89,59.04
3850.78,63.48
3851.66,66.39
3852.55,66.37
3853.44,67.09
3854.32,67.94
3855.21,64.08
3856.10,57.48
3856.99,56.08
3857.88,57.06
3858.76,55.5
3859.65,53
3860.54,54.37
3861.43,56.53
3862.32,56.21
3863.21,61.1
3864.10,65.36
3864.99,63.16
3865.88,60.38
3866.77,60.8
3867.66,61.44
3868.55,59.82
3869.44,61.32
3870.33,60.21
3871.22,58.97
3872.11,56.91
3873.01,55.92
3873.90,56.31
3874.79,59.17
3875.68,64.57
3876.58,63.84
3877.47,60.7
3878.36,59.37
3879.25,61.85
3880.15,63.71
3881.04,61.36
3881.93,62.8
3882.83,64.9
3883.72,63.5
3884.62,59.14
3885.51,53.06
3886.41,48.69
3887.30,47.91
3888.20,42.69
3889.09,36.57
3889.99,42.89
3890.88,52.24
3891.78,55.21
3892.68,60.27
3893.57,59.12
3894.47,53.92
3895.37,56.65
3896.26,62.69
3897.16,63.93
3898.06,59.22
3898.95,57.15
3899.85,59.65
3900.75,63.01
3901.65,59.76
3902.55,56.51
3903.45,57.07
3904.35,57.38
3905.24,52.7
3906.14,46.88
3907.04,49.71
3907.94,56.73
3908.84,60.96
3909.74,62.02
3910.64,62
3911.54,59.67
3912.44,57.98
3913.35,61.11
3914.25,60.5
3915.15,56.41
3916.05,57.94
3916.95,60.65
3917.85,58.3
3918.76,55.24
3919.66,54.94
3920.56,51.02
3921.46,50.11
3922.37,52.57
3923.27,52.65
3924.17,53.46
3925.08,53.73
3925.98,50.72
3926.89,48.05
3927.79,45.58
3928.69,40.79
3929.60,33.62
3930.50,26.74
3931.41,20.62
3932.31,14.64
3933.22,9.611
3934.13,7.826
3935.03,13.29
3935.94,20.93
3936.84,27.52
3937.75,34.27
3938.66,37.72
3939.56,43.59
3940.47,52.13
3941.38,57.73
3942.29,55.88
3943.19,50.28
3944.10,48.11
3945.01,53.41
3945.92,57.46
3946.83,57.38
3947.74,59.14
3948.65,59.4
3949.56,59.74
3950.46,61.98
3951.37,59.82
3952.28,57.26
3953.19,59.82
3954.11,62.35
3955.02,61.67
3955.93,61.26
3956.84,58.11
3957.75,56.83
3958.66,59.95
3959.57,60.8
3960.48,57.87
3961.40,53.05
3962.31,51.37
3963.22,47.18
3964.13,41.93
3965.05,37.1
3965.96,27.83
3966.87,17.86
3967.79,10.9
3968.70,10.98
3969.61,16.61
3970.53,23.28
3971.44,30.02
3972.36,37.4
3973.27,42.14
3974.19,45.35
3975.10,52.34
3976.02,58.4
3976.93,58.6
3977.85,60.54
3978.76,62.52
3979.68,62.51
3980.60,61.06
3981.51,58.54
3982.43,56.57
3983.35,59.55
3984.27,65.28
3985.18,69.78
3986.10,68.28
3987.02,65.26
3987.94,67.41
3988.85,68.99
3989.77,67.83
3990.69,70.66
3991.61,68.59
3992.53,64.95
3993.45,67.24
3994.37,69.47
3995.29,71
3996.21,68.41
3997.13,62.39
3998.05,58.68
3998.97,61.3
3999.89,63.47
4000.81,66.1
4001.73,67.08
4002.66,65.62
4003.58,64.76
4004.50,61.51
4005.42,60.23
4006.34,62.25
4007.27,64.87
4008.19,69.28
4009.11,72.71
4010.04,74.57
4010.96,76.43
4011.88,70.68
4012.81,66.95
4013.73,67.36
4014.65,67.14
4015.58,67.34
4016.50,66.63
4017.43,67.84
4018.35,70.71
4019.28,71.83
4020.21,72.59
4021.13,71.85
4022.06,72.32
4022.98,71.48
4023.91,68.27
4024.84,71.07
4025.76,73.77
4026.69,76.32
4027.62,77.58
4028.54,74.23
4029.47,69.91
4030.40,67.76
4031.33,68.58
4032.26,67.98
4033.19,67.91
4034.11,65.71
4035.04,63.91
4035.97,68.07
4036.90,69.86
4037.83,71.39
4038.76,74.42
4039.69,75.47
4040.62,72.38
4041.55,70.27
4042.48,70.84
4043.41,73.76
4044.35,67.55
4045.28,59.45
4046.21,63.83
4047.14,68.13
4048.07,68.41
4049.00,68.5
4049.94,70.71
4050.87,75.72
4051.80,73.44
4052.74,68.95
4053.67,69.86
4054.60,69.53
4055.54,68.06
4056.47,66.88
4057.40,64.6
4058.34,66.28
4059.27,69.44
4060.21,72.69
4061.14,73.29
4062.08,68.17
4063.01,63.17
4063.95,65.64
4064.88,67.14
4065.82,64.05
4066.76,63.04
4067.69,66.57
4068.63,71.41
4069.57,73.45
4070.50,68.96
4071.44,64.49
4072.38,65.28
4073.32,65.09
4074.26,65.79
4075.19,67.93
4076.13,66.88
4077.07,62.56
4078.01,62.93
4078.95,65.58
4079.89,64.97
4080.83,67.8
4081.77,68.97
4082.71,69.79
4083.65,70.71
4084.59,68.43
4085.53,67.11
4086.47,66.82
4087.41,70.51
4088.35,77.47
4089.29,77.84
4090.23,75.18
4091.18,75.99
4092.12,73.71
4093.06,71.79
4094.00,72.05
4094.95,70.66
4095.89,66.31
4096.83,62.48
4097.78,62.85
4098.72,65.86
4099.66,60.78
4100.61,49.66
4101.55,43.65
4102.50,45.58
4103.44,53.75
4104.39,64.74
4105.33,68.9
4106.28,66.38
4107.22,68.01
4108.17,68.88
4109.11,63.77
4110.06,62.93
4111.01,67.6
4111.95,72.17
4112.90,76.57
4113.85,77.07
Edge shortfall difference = -3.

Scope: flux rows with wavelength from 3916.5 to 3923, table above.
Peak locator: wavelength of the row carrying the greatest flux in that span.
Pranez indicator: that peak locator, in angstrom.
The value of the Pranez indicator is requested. 3916.95 angstrom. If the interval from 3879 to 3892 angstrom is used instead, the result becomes 3882.83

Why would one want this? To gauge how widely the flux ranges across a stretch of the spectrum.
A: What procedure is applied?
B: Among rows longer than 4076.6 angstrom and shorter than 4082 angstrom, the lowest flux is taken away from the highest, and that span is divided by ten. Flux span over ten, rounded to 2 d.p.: 0.64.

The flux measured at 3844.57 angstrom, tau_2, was 59.31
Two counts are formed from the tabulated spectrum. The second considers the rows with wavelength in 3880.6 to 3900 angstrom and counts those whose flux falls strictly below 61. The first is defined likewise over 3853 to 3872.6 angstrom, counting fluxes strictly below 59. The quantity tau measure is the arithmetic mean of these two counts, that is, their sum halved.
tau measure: 13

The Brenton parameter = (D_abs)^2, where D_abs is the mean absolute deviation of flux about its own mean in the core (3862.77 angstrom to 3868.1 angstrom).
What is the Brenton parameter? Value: 2.2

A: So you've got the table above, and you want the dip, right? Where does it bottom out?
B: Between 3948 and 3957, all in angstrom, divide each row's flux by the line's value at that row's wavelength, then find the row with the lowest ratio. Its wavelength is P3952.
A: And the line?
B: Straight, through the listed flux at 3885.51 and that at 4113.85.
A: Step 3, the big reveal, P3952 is 3952.28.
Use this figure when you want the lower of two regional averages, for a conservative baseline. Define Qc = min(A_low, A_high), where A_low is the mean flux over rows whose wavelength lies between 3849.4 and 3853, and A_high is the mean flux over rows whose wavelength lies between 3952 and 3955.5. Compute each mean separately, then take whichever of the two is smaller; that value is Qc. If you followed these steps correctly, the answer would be 60.3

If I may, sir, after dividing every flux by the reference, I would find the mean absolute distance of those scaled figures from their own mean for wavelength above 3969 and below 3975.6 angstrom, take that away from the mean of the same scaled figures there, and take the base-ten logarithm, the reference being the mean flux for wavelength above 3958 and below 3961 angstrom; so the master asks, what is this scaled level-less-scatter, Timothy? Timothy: -0.38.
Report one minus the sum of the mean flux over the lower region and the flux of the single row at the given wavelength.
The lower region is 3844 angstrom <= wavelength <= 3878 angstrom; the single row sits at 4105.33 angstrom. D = -128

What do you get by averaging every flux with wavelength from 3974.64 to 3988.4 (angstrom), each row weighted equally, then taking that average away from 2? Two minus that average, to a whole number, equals -60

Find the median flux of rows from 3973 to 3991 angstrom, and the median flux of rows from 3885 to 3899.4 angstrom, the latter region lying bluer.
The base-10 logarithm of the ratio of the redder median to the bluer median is 0.05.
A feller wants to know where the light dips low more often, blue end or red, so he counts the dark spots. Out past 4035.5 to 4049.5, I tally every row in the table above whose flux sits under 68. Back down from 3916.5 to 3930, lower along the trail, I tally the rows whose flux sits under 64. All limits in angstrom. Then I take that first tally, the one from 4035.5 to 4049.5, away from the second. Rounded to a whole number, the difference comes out 12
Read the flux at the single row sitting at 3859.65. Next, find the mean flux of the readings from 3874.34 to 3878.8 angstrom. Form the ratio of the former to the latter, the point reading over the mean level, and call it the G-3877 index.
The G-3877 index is 0.86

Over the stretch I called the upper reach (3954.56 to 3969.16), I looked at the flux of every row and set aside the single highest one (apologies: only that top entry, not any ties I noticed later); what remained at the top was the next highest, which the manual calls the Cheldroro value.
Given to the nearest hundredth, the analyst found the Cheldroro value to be 61.26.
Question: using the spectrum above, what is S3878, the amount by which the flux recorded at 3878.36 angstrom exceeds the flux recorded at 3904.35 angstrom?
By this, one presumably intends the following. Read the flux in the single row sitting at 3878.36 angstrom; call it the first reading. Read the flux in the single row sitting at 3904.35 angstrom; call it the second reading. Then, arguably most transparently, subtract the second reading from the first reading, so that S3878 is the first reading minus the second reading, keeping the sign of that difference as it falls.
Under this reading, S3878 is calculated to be 2.0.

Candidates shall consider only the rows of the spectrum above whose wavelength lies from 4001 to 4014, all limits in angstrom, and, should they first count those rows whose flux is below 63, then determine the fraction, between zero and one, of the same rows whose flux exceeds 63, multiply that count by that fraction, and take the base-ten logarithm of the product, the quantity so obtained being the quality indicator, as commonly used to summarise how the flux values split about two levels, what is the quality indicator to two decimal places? 0.37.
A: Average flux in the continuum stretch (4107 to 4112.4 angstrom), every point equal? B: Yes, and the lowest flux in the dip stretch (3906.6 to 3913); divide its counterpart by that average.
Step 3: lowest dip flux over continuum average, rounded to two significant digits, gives 0.74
